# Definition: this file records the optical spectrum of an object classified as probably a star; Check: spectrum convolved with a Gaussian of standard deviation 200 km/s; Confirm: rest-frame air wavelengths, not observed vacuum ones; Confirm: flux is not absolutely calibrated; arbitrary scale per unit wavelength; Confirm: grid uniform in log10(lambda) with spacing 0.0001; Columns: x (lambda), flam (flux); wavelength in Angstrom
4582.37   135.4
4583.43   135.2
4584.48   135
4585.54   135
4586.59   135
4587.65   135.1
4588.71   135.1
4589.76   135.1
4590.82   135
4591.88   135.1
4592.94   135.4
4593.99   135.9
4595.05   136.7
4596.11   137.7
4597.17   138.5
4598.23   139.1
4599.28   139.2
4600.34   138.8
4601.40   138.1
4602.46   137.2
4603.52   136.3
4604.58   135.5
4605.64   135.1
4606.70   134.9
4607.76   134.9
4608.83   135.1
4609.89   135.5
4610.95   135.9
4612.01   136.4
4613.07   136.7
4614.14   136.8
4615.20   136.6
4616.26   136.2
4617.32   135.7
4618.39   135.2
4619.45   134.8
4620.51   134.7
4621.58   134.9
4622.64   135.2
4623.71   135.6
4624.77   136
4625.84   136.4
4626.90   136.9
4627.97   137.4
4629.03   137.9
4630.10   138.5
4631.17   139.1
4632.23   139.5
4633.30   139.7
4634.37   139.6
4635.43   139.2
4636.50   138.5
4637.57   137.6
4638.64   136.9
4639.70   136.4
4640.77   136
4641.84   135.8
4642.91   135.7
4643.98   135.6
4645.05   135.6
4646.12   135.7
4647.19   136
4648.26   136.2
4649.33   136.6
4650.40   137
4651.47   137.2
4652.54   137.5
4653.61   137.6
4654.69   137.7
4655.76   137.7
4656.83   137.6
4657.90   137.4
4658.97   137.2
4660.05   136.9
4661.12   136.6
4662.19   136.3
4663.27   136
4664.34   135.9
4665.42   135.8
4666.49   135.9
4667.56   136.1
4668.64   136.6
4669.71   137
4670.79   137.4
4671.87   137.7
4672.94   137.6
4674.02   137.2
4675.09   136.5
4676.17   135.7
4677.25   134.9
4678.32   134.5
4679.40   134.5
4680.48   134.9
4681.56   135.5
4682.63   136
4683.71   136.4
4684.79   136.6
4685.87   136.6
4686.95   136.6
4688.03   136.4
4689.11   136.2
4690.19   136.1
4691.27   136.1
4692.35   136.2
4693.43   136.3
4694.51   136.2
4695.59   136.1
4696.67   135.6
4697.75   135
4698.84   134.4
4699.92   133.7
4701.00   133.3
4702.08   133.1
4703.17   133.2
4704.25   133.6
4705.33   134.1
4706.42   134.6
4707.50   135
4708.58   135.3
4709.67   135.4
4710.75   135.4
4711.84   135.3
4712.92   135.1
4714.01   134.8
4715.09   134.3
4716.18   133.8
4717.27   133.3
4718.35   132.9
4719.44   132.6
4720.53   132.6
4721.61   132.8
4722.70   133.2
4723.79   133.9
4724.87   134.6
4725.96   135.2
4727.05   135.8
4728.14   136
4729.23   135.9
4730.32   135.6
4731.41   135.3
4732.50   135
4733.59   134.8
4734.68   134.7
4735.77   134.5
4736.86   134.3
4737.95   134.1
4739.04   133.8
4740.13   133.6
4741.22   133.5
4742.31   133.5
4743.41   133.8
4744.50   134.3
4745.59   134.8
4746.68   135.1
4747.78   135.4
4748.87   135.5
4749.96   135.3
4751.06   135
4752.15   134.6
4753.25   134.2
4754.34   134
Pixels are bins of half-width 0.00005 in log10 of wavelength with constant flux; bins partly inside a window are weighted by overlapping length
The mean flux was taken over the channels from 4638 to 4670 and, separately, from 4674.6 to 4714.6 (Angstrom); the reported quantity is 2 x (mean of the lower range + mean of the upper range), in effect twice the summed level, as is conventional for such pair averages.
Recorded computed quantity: 544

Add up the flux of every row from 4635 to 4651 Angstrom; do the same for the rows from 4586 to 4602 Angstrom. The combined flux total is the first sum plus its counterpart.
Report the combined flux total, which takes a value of 4099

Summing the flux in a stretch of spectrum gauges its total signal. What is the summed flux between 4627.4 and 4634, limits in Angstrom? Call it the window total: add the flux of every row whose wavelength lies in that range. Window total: 832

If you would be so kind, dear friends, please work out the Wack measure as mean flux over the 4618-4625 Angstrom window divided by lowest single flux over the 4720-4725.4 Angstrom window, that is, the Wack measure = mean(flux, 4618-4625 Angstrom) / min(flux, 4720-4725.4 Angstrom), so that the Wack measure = 1.020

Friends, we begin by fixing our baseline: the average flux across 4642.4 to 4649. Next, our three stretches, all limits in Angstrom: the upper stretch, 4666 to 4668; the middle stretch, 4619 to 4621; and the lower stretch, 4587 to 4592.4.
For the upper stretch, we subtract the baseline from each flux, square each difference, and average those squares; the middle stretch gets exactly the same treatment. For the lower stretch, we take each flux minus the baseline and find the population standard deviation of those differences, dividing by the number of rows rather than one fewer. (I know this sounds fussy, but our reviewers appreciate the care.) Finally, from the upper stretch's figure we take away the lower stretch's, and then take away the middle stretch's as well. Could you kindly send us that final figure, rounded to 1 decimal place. -1.1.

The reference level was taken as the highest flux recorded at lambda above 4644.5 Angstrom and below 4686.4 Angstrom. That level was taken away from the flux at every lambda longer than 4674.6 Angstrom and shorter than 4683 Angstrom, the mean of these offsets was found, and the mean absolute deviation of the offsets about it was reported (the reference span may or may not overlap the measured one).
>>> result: 0.6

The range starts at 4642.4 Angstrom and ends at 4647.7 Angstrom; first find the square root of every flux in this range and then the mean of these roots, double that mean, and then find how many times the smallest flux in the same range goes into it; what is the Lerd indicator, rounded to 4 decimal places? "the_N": 0.1718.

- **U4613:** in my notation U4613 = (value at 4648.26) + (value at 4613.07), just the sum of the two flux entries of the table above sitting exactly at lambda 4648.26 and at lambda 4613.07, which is 273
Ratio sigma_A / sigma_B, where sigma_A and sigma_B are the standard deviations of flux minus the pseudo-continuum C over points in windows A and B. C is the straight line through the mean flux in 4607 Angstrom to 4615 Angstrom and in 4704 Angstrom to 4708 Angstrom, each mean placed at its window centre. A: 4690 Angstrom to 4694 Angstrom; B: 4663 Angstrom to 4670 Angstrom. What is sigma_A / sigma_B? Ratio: 0.2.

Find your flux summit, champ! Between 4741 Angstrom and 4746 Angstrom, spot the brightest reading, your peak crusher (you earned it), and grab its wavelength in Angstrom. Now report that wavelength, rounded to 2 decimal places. 4745.59 Angstrom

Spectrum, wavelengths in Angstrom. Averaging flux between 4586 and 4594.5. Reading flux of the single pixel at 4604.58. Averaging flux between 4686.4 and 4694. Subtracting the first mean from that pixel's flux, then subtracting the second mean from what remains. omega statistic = -136.0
